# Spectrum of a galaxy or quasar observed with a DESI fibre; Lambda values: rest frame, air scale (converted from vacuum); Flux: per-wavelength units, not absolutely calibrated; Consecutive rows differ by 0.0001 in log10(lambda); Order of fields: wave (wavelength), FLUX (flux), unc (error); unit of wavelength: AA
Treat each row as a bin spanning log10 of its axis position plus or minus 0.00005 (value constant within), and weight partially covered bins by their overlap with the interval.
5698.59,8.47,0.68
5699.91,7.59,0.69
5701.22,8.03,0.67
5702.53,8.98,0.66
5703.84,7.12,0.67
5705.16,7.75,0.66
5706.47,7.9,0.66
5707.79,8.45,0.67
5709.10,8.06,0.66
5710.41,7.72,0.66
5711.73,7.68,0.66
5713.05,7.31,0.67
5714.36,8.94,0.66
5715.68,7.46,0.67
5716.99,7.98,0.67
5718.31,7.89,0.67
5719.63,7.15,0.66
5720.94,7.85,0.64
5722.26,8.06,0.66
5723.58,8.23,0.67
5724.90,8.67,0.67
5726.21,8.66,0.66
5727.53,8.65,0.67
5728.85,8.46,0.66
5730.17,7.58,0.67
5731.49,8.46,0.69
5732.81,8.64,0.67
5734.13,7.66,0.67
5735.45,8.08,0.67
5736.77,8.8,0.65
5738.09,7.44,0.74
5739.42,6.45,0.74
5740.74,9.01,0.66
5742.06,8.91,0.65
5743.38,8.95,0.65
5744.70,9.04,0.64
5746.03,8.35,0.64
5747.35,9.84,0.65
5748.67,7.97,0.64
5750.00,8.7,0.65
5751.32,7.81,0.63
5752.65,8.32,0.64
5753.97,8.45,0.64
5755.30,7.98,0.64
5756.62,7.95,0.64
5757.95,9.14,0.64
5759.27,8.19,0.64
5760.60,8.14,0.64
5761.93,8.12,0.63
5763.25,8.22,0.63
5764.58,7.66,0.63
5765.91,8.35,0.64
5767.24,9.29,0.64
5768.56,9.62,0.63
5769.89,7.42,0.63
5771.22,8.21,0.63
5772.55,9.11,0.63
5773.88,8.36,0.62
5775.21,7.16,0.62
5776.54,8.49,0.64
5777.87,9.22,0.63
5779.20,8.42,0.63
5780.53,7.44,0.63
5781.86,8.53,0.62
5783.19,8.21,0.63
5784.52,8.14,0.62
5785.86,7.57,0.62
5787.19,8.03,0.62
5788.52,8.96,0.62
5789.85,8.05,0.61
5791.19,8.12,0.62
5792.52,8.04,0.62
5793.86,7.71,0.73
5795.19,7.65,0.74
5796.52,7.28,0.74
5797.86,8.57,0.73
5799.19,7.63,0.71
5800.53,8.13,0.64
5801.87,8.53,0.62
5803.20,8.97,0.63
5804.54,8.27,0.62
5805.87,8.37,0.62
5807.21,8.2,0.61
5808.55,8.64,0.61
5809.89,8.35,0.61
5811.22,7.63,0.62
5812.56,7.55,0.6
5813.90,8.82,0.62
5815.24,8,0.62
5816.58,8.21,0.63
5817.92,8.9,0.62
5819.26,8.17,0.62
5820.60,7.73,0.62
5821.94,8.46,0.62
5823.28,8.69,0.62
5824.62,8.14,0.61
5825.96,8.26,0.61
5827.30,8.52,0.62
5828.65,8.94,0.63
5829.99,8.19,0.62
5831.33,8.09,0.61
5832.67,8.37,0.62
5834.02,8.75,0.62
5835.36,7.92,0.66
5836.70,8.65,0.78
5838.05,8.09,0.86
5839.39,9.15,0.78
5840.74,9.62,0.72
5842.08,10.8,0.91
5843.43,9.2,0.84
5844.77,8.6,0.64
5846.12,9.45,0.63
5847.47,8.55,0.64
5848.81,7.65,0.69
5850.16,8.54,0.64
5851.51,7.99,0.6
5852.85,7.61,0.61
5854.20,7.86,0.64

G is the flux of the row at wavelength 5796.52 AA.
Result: 7.28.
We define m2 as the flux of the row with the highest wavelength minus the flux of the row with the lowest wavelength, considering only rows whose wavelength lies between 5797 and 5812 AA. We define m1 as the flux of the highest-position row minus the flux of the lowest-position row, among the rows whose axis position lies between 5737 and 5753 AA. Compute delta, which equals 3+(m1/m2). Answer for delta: 2.06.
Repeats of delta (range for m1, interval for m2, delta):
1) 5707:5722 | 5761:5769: 2.60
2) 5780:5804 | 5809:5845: 9.12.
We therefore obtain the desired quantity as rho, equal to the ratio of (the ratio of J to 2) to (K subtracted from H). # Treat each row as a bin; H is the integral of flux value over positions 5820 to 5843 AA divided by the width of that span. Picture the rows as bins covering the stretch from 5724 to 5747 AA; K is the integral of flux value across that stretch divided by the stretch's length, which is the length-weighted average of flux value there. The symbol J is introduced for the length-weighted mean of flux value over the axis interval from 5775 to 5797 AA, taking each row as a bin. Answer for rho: 16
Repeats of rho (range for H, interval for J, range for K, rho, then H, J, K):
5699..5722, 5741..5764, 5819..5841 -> -8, 7.88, 8.48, 8.44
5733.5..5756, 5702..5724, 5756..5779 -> -75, 8.34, 7.90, 8.39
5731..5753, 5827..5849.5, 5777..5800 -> 16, 8.38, 8.74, 8.10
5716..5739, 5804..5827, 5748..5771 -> -20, 8.11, 8.26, 8.31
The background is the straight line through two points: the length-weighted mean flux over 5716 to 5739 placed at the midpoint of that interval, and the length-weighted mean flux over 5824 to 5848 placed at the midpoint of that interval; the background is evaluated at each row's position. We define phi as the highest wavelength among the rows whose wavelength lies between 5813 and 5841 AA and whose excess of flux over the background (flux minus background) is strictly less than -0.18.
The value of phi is 5838.05 AA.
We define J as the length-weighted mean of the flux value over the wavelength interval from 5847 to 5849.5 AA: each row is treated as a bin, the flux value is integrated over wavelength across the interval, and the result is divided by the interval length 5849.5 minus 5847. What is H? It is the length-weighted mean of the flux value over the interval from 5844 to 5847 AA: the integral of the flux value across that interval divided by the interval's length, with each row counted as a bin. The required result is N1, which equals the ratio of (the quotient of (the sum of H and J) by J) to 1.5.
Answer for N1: 1.41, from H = 9.0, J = 8.08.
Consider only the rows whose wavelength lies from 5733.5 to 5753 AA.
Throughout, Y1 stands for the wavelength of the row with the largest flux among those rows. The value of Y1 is 5747.35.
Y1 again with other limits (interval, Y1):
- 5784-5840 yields 5839.39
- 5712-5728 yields 5714.36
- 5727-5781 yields 5747.35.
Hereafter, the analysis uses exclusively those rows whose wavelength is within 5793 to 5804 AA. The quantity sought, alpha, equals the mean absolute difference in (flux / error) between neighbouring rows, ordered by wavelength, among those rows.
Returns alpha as 1.02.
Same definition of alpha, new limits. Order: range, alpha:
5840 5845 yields 1.63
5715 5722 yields 0.82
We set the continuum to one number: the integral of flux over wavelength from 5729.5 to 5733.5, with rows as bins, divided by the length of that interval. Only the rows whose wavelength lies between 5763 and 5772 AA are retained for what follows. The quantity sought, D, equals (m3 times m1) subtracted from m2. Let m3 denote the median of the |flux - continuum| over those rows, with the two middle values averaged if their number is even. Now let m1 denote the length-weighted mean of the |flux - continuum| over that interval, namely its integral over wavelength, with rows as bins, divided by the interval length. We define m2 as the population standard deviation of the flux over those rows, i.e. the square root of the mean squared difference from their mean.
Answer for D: 0.41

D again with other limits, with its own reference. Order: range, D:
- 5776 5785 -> 0.39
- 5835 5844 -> -0.01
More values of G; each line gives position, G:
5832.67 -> 8.37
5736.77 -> 8.8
